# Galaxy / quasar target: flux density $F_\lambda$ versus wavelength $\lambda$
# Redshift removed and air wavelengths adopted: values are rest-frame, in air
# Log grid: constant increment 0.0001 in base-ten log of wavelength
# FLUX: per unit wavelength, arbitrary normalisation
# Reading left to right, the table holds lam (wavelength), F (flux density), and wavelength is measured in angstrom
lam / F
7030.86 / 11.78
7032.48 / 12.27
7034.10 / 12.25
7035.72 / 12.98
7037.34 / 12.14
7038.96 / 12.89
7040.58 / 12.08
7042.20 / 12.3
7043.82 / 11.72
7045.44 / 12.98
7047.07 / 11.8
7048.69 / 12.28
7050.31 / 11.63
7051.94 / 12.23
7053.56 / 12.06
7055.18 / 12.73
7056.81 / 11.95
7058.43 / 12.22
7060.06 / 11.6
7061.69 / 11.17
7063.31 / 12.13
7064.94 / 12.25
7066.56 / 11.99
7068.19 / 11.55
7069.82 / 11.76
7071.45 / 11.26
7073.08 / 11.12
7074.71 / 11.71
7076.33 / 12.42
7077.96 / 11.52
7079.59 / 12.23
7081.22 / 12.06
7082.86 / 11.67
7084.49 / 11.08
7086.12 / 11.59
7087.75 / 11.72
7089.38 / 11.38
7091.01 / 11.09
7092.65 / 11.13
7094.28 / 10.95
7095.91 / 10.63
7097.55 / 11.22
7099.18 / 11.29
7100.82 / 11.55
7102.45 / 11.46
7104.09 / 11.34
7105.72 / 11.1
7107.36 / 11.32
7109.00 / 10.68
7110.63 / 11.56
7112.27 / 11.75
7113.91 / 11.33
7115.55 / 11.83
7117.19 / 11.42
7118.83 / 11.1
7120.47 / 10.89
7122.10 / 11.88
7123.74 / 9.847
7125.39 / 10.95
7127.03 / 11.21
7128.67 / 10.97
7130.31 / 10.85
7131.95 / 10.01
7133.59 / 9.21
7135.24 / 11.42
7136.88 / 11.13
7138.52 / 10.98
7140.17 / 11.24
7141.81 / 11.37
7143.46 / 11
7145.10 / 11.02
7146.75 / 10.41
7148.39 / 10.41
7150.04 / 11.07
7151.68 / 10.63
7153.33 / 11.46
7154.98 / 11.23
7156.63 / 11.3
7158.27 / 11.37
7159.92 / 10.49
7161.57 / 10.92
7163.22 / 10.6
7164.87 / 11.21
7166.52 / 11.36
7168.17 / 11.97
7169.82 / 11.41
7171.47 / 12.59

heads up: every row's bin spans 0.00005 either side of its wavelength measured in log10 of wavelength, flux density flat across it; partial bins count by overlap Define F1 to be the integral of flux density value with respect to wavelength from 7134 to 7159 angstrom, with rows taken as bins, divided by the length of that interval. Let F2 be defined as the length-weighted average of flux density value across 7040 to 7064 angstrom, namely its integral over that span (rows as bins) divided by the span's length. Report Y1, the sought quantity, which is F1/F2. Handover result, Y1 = 0.92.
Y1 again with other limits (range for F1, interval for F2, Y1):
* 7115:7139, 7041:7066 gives 0.90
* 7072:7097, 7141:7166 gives 1.05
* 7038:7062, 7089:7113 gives 1.08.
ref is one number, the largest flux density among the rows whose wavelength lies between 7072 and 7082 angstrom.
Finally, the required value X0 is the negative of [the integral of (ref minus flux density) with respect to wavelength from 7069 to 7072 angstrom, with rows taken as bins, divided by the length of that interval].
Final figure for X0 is -0.9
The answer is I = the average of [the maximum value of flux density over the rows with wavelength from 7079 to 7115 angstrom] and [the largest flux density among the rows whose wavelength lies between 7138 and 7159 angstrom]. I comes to 11.8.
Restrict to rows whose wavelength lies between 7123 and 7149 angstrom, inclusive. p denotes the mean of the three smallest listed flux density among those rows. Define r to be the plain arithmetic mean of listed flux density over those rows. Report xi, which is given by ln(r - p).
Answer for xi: 0.1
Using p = 9.7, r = 10.8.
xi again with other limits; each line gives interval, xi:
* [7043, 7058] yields -0.8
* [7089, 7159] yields 0.3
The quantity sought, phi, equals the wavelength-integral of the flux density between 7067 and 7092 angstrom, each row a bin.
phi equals 290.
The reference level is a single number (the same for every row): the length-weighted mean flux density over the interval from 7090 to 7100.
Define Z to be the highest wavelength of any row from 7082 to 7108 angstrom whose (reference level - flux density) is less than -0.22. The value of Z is 7107.36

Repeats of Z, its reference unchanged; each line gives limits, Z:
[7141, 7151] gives 7141.81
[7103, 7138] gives 7135.24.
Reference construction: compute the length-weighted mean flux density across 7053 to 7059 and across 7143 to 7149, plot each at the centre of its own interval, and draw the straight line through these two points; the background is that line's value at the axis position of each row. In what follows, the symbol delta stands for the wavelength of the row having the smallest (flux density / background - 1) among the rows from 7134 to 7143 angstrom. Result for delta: 7138.52 angstrom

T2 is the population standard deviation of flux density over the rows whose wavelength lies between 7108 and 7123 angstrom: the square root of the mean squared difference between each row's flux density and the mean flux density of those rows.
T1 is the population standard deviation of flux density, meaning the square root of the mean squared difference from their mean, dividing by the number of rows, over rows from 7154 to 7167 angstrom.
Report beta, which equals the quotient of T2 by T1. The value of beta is 1.2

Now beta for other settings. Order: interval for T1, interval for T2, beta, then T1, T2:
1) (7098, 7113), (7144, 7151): 1.1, 0.29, 0.32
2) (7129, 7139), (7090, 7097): 0.3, 0.76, 0.20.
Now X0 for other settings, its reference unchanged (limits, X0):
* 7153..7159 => -1.1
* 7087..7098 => -1.3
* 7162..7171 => -1.1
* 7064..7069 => -0.5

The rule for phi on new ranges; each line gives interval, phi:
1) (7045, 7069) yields 289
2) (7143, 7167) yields 263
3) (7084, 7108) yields 270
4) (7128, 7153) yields 270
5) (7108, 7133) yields 277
